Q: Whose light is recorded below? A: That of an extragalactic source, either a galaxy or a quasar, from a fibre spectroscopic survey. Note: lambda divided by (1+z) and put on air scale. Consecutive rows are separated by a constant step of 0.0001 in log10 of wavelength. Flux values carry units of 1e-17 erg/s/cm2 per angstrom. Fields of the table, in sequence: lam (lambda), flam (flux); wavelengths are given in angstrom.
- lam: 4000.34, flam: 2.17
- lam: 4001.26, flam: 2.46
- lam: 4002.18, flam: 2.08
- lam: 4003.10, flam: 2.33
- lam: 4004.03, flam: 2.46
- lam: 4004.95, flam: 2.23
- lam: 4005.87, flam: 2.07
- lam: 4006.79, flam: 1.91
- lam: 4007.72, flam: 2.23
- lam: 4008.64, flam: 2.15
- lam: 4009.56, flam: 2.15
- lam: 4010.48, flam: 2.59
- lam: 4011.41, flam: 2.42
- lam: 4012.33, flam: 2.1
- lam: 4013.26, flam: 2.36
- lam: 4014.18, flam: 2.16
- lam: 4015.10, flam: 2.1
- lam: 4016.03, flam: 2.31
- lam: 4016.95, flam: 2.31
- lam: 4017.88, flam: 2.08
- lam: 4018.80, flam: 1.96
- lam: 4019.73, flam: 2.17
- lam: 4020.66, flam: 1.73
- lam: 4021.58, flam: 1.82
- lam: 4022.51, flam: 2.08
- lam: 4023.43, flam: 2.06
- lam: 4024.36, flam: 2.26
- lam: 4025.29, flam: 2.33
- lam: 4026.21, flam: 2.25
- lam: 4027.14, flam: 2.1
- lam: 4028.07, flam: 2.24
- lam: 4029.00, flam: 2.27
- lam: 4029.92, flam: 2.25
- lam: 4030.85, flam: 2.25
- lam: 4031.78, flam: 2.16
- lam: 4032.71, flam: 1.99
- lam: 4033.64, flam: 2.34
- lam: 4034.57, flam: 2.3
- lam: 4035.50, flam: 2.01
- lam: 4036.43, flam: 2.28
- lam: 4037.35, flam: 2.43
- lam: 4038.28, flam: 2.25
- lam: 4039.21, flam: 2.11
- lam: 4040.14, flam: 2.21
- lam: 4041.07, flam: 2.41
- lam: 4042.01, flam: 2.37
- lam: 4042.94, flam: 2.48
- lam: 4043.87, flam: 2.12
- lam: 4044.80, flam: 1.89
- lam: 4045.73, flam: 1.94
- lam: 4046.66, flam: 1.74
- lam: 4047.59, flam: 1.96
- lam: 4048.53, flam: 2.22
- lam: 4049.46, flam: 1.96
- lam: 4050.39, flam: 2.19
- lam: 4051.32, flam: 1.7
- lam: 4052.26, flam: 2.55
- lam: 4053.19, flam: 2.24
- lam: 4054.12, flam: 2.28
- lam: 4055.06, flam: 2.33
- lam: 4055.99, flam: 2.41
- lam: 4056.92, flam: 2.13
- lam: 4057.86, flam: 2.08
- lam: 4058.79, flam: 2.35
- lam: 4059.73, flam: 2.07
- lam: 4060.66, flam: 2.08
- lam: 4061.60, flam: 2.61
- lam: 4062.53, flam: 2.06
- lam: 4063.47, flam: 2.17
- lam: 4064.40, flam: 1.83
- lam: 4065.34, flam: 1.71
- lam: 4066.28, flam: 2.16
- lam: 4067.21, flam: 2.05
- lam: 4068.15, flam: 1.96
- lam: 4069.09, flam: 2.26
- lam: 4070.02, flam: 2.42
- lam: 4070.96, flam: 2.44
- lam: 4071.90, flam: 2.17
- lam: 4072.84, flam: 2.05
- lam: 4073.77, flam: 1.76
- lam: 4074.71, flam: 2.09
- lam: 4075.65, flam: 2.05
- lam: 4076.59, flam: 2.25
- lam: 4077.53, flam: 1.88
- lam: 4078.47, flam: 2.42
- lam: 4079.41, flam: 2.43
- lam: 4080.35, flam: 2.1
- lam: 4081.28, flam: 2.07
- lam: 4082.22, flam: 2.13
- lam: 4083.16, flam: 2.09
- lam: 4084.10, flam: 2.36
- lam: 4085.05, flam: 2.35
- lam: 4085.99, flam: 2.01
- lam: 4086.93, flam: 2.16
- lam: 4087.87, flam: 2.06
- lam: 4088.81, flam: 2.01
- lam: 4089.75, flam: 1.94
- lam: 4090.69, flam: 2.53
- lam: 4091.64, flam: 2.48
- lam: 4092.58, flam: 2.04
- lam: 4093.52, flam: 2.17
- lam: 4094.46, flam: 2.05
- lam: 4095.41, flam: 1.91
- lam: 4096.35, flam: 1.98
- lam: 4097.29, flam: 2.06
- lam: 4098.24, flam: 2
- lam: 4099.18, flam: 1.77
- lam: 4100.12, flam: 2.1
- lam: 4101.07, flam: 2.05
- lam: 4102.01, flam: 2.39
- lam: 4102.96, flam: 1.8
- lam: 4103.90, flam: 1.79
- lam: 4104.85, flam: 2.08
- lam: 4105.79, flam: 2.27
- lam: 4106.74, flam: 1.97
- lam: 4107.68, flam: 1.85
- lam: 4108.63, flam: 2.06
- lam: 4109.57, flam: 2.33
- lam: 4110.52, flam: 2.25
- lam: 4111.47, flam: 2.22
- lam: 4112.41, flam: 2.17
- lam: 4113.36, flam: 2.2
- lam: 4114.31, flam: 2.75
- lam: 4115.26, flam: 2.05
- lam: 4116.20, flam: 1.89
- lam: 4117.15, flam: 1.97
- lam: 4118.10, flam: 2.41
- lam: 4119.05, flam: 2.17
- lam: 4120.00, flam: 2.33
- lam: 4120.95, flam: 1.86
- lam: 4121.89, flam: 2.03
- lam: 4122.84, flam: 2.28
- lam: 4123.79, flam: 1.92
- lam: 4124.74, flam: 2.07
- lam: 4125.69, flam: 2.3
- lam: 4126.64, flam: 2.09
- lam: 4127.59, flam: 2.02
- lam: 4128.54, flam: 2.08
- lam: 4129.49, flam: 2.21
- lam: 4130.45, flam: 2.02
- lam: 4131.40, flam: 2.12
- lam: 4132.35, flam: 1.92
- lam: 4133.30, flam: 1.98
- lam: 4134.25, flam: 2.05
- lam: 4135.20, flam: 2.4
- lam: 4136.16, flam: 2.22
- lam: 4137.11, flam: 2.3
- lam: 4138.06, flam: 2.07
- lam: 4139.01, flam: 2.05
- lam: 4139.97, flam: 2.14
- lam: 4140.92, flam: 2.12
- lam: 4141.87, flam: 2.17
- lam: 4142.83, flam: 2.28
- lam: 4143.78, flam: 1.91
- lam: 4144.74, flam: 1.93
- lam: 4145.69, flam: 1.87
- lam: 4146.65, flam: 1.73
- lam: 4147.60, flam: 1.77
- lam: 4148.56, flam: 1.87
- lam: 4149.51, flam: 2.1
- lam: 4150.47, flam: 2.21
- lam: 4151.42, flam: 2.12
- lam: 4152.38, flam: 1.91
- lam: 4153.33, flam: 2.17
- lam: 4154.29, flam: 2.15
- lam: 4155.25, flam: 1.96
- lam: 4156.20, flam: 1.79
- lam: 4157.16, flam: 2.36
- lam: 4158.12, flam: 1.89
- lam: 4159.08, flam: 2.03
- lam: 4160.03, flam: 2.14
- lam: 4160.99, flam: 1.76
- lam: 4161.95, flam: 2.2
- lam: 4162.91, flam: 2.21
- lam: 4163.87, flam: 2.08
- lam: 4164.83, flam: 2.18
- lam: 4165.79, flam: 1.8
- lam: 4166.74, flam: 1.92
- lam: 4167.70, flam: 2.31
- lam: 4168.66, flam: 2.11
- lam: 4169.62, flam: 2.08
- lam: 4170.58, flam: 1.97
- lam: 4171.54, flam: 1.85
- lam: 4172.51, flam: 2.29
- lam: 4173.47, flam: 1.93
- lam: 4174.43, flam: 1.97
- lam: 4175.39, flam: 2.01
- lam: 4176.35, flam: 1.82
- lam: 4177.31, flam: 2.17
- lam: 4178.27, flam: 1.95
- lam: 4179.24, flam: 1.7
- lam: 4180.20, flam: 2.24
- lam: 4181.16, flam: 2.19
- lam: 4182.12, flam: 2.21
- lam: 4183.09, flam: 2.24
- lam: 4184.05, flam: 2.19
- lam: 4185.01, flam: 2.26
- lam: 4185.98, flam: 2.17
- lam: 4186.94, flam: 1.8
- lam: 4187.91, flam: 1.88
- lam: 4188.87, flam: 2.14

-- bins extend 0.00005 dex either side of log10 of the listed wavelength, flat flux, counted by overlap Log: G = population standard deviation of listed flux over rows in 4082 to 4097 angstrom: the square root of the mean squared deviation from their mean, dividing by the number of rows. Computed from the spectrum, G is 0.18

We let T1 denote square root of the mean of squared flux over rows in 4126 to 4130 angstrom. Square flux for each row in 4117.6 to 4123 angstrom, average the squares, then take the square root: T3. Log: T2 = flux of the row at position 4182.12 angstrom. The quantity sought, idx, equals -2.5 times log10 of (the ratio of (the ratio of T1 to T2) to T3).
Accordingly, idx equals 0.905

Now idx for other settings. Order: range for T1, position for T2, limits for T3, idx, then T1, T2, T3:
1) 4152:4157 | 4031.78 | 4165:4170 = 0.863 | 2.00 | 2.16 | 2.05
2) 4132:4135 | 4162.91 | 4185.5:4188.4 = 0.846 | 1.98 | 2.21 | 1.96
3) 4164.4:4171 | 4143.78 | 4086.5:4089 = 0.712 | 2.06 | 1.91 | 2.08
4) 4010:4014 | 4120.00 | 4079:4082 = 0.839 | 2.37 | 2.33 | 2.21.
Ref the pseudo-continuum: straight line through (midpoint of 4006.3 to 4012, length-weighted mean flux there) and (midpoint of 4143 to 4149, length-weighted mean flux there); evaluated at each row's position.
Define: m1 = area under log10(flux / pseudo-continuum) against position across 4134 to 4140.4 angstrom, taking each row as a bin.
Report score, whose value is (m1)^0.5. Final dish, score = 0.62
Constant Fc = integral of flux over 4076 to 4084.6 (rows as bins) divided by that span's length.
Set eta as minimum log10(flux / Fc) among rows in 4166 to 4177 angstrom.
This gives -0.08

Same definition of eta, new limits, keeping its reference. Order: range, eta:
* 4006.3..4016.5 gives -0.06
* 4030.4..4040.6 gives -0.04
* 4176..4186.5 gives -0.11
